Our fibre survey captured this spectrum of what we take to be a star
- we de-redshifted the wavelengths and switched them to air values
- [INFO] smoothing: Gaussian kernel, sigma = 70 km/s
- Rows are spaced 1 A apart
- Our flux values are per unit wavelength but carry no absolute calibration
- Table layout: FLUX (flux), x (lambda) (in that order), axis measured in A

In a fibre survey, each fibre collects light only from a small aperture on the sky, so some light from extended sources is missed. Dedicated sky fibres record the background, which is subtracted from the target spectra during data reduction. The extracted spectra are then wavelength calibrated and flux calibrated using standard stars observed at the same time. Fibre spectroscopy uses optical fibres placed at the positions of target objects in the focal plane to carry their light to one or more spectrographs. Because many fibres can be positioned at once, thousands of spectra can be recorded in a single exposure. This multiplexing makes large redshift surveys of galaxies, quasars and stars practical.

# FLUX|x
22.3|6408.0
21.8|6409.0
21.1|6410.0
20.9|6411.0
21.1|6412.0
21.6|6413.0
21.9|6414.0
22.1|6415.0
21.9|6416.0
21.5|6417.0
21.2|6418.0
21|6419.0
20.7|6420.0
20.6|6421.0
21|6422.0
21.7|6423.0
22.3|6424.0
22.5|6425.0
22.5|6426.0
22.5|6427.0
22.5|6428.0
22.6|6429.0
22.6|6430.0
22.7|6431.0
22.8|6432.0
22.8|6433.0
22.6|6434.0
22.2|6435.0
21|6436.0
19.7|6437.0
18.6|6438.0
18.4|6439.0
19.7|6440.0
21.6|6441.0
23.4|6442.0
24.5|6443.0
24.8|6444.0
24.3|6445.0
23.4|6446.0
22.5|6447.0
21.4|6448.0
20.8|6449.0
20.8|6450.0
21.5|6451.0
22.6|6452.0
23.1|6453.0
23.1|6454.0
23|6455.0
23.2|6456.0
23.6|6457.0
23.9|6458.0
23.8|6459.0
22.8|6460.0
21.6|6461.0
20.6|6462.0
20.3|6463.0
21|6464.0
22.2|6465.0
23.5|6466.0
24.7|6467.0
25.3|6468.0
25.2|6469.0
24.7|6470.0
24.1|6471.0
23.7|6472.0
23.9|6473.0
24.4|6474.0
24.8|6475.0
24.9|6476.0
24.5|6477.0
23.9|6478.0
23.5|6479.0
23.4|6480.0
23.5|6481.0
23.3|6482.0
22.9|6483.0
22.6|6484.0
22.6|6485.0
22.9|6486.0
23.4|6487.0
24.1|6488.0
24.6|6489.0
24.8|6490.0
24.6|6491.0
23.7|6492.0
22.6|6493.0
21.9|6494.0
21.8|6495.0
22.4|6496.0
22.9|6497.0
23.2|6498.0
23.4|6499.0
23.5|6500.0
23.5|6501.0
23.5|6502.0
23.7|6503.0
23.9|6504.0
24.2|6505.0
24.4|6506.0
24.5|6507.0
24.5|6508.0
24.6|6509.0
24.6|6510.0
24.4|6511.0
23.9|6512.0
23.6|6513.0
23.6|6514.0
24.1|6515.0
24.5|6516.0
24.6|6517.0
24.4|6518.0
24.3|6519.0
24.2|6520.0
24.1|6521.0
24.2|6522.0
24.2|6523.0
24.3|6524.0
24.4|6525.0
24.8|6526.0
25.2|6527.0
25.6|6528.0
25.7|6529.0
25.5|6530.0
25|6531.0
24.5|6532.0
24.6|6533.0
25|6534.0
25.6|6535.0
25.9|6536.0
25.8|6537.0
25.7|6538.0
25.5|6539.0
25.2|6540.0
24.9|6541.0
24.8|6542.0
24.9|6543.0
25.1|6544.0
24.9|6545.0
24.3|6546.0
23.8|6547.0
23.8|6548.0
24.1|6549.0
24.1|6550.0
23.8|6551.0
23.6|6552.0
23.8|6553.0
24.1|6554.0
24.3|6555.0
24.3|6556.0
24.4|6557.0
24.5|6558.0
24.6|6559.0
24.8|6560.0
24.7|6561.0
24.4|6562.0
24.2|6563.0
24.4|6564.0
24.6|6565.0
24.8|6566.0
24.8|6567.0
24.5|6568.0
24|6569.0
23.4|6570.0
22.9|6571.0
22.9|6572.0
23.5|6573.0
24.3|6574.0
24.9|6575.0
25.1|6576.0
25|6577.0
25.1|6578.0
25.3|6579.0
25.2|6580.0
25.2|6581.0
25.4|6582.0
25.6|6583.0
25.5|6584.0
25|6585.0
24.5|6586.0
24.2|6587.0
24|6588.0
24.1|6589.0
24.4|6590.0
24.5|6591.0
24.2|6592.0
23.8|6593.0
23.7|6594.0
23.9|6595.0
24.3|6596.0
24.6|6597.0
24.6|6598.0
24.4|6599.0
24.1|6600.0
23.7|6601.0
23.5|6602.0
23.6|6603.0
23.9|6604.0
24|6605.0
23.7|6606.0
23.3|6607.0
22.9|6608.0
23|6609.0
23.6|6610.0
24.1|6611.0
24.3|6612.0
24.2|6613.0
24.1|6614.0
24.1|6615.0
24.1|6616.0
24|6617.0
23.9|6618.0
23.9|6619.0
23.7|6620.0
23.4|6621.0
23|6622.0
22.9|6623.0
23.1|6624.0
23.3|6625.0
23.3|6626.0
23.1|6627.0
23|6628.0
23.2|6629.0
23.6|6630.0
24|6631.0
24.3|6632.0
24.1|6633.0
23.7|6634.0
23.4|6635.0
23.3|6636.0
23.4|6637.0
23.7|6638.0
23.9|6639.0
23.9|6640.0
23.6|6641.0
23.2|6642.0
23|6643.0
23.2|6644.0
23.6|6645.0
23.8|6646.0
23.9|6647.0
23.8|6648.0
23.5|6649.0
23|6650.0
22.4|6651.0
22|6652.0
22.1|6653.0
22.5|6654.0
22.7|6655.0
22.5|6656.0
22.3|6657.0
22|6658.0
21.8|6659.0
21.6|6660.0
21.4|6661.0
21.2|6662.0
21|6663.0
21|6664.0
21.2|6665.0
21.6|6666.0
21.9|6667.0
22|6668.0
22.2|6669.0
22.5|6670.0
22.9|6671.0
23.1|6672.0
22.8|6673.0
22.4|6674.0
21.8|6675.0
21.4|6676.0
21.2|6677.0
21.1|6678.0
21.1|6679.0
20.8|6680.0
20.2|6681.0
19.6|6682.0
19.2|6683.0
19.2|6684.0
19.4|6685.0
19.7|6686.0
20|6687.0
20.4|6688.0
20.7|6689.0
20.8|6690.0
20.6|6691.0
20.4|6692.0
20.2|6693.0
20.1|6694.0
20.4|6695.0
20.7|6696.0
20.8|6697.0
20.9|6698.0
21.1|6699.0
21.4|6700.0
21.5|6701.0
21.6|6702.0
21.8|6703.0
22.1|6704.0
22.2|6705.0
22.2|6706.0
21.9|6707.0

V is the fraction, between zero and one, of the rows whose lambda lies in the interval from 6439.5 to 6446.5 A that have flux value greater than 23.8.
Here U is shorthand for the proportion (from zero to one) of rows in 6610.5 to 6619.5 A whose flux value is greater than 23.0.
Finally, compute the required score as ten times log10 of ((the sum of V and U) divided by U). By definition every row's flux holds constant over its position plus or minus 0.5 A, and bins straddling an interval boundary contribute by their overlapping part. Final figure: 2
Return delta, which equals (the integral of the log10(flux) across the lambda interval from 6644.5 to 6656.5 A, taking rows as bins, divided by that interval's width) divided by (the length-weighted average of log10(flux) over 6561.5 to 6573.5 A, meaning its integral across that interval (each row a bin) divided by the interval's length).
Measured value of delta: 0.986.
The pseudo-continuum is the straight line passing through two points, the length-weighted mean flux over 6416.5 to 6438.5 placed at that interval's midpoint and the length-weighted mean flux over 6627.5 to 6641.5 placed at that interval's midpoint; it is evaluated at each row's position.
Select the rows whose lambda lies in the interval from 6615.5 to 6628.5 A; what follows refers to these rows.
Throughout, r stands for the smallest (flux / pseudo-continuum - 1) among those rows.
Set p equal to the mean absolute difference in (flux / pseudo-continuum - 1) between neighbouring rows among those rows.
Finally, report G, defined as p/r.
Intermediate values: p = 0.007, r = -0.03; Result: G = -0.3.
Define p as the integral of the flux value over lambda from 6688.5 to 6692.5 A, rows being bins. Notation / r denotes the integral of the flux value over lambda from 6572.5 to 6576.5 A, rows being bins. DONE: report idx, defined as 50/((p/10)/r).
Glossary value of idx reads 593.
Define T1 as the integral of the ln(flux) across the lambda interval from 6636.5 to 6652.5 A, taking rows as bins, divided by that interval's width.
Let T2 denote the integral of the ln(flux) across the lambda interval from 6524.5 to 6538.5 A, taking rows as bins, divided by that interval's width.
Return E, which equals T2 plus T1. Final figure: 6.38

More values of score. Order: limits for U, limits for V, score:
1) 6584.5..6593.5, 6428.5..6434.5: 0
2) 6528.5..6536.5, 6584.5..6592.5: 3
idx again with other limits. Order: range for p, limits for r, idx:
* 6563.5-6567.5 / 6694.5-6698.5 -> 420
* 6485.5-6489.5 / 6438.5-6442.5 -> 437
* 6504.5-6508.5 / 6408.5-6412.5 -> 435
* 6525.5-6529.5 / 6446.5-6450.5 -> 422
